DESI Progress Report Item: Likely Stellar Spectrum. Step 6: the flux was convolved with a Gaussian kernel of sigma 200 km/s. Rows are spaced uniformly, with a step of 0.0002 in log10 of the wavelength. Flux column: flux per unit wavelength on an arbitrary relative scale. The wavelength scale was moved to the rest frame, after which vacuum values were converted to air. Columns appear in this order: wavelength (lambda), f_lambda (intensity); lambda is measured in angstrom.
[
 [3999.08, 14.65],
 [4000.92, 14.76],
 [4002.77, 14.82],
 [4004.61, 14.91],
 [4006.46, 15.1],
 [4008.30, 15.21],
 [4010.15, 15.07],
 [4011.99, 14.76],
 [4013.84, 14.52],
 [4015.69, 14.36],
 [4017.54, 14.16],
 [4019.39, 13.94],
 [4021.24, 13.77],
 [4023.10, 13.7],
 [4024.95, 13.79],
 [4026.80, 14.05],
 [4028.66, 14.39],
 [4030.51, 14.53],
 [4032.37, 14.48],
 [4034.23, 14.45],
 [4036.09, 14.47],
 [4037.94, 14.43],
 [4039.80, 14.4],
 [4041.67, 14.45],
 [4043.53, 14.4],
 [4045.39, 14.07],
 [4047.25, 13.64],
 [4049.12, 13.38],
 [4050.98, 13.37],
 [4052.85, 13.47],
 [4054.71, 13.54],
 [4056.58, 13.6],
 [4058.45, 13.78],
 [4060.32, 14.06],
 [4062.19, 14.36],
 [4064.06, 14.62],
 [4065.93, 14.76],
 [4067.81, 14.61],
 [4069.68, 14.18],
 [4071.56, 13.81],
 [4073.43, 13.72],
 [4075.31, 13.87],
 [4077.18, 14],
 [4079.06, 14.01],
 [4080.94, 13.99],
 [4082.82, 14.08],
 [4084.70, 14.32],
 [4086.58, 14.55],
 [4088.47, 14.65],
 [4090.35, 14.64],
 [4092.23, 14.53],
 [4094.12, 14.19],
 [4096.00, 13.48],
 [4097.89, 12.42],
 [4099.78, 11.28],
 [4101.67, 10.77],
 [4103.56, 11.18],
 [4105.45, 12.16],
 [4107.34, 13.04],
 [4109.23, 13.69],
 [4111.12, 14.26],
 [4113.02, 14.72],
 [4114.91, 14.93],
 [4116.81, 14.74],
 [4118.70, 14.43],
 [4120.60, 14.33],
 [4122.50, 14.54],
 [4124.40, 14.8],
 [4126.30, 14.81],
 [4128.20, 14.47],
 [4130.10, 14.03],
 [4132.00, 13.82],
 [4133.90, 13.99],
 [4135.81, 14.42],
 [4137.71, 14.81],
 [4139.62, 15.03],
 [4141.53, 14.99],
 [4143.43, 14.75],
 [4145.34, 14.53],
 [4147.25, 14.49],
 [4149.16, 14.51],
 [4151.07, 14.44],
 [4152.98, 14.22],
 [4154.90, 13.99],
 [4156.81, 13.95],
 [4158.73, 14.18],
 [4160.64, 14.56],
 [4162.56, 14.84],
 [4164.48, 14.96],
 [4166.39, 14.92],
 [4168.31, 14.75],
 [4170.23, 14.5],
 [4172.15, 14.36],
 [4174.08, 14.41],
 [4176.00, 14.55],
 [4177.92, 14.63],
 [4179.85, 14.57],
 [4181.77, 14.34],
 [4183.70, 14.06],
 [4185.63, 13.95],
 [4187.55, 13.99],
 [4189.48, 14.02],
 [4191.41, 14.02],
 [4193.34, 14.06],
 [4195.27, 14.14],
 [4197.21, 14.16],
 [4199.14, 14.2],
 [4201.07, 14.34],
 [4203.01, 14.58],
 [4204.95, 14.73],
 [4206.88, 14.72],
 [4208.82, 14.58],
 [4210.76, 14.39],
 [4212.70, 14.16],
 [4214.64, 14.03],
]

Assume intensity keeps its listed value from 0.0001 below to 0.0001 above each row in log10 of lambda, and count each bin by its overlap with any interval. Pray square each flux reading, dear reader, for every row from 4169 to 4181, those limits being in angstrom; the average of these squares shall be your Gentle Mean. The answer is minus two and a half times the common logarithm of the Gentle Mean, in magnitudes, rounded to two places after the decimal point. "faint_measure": -5.81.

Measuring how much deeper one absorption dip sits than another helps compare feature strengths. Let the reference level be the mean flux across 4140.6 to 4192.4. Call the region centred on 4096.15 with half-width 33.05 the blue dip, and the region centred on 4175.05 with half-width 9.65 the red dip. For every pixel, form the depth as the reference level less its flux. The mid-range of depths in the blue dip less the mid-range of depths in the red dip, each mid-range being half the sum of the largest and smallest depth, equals 1.6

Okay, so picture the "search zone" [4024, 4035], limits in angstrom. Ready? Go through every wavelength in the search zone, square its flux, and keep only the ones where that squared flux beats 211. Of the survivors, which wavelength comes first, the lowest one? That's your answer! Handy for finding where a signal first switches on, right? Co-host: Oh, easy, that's 4030.51 angstrom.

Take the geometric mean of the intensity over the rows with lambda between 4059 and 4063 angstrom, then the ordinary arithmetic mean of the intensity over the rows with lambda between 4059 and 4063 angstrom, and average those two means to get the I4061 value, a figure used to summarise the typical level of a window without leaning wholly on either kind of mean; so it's 14.2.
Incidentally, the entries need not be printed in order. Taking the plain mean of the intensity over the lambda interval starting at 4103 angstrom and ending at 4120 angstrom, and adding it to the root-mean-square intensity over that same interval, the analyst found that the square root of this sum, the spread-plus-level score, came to 5.24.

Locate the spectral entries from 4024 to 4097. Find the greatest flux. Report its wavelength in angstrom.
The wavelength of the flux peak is 4065.93 angstrom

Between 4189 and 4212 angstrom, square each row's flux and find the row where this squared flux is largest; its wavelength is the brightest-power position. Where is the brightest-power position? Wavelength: 4204.95 angstrom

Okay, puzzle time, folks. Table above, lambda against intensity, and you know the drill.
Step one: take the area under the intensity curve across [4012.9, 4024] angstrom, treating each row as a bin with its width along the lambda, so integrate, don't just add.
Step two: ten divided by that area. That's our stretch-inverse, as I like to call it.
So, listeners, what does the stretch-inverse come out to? 0.064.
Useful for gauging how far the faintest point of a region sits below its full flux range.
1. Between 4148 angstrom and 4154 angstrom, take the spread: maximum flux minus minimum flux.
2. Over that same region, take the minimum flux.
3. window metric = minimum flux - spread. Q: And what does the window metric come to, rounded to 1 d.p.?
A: 13.9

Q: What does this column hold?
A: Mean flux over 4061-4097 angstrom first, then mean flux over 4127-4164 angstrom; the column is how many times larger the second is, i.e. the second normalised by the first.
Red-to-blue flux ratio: 1.01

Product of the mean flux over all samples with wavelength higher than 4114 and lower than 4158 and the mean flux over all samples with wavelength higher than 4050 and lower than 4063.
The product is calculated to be 199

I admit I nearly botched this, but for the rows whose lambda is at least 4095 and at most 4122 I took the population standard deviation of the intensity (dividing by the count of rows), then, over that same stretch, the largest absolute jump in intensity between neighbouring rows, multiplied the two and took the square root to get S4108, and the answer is 1.26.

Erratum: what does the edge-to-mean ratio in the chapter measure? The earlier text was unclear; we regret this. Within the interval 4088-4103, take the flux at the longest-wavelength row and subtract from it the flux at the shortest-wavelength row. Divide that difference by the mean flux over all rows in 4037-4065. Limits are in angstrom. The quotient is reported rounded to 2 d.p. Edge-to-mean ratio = -0.28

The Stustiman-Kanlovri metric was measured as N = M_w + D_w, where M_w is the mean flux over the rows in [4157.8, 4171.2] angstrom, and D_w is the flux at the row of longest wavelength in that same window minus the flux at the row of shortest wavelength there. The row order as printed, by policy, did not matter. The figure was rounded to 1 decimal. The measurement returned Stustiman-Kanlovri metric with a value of 15.0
